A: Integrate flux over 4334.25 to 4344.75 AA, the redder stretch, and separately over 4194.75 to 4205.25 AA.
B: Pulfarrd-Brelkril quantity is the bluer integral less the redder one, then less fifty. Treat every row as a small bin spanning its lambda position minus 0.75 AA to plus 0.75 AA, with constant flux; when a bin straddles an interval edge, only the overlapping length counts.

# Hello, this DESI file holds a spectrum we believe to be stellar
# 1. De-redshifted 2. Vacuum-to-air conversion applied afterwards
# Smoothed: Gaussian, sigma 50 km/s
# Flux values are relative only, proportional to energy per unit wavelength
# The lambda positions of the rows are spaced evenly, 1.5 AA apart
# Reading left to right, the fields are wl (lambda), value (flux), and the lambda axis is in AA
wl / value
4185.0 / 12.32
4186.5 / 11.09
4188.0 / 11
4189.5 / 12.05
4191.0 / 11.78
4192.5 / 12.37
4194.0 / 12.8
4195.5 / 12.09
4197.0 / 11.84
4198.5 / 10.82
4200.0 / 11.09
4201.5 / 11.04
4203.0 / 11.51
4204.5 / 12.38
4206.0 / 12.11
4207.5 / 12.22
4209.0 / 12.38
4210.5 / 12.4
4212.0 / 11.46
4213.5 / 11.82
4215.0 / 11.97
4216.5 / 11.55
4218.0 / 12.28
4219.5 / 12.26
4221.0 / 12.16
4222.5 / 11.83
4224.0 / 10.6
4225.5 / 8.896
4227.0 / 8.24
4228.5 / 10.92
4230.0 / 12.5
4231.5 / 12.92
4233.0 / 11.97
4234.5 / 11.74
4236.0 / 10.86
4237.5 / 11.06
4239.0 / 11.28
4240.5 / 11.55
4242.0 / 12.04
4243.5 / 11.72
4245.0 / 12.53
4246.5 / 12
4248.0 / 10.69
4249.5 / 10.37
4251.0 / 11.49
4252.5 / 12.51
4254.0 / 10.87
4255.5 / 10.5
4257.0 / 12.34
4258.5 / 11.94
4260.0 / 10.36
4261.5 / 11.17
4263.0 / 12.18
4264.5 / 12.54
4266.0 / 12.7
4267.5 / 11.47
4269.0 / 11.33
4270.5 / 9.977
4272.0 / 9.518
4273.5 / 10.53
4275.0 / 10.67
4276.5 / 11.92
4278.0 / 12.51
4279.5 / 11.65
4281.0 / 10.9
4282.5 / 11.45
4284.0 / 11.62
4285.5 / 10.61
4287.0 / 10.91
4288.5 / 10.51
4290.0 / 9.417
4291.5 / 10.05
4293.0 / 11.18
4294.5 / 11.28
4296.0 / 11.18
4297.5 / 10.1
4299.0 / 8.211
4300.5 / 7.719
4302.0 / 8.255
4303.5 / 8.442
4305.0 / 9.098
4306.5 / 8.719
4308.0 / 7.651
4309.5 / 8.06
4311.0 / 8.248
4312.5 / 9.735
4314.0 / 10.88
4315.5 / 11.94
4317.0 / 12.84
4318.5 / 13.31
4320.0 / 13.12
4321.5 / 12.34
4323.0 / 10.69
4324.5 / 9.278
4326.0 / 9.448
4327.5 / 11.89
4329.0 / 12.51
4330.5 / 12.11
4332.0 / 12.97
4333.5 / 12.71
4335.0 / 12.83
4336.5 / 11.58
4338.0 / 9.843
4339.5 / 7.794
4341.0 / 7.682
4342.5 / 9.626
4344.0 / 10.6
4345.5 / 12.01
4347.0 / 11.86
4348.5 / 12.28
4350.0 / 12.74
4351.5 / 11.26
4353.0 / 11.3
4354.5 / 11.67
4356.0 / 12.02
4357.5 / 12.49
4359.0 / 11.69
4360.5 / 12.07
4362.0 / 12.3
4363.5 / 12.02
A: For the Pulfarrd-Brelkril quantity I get -34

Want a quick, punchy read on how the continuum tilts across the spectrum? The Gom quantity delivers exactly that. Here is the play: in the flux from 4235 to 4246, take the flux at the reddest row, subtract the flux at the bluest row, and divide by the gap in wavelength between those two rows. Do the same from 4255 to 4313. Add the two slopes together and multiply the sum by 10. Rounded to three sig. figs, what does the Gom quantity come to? 1.72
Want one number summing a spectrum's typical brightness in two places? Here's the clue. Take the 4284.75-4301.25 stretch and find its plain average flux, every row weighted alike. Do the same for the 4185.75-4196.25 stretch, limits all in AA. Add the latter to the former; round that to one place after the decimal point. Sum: 22.0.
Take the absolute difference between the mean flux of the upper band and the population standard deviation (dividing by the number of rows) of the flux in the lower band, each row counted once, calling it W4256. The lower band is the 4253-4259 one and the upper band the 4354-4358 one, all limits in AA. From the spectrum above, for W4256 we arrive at 11.3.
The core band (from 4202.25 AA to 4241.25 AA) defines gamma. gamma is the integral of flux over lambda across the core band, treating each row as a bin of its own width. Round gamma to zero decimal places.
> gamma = 451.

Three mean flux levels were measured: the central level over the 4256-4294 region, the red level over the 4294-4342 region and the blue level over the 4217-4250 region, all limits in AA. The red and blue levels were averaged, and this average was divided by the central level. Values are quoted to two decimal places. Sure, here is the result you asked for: 0.97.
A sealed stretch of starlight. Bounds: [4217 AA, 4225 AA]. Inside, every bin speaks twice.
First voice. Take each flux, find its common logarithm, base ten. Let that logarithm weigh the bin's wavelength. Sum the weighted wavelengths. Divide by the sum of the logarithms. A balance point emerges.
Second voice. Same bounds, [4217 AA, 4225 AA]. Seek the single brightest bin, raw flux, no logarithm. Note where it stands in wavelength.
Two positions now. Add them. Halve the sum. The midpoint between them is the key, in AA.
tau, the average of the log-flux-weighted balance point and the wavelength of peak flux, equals 4219.5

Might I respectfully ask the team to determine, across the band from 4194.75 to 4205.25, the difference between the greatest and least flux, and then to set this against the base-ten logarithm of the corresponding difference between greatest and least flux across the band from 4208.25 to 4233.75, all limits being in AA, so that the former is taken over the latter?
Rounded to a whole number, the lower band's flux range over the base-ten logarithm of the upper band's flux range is 2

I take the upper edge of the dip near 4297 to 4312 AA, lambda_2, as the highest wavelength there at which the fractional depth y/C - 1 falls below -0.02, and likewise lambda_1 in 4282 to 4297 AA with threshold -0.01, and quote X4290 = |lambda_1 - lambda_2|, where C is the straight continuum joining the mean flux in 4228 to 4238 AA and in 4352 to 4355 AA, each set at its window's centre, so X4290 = 15.0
